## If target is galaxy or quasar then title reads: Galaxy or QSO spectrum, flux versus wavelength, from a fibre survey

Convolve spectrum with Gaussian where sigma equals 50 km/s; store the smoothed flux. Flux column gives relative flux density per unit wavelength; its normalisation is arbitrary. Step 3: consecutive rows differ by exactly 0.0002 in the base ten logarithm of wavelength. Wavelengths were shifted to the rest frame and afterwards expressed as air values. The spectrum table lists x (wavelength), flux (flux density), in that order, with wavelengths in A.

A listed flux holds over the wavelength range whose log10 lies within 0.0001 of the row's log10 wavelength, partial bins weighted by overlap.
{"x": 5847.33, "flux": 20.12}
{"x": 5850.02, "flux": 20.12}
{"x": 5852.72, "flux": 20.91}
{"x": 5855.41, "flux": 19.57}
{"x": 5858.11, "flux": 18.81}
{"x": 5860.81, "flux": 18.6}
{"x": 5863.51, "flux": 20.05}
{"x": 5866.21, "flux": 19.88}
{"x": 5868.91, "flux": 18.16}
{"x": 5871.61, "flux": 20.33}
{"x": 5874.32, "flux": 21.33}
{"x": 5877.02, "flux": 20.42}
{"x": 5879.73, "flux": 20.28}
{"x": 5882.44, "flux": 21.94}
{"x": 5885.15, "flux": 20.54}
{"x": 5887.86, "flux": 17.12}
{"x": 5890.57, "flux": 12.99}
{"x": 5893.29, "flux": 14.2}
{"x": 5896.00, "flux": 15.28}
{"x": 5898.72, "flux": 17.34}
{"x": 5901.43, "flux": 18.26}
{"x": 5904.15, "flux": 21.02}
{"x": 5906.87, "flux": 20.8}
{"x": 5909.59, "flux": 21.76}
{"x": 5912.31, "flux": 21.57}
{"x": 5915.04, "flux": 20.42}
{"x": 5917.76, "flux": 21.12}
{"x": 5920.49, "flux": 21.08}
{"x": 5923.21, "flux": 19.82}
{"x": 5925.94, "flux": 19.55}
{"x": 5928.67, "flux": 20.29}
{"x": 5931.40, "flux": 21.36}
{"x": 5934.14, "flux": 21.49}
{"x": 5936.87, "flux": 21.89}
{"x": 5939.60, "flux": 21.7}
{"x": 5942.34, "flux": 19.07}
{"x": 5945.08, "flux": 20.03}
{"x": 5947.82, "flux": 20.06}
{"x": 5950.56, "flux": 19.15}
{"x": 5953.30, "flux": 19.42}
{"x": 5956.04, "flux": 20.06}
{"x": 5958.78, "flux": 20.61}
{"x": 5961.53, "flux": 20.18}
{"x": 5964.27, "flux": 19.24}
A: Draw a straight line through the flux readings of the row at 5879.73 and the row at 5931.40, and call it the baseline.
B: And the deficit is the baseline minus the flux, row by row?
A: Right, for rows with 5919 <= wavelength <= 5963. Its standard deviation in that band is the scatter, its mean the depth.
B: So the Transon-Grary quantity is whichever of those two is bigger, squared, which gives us 1.4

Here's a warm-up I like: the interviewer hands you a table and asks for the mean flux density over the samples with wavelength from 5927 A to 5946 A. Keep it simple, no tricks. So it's 20.8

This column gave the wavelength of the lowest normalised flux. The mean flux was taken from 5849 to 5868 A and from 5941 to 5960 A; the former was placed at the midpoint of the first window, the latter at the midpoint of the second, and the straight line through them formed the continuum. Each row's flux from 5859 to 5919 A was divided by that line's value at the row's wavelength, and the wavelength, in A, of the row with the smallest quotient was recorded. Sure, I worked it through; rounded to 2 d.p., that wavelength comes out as 5890.57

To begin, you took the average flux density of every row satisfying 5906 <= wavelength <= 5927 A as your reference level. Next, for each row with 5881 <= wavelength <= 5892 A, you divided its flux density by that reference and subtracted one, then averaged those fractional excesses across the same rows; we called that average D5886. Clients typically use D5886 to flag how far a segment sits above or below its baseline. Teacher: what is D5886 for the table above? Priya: -0.13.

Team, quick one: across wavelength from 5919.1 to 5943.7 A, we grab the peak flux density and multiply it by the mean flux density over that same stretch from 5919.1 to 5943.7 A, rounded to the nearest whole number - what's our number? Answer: 453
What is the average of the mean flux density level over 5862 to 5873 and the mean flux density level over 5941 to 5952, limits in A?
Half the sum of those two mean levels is 19.6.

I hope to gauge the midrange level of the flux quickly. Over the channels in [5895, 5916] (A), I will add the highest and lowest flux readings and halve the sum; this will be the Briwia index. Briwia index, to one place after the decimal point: 18.5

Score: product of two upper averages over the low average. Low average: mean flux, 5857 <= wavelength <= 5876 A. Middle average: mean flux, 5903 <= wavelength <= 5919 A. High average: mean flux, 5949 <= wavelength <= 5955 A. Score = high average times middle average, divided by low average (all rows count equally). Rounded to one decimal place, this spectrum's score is 20.8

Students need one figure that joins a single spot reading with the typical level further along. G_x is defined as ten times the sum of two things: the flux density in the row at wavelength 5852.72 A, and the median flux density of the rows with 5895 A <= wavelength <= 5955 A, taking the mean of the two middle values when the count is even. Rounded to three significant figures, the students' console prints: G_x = 413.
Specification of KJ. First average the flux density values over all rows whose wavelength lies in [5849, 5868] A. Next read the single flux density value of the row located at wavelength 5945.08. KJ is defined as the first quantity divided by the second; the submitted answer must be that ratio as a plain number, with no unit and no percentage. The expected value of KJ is 0.98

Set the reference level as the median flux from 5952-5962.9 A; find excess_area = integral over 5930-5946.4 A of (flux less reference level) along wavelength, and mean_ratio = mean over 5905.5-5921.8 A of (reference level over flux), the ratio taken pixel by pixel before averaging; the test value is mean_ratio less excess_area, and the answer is -12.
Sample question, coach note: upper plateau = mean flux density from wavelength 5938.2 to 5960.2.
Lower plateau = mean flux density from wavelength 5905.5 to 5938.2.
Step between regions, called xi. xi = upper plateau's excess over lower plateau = -0.9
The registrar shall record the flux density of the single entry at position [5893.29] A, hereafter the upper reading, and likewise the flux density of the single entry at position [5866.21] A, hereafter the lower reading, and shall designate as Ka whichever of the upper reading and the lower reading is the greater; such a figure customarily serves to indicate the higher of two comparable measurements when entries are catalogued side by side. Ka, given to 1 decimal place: 19.9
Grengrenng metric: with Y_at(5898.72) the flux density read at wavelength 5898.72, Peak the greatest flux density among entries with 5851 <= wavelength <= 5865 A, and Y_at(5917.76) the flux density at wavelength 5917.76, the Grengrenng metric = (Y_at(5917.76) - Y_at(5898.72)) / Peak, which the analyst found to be 0.181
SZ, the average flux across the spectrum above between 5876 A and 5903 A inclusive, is 17.8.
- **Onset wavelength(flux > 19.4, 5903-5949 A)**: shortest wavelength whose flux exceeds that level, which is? 5904.15 A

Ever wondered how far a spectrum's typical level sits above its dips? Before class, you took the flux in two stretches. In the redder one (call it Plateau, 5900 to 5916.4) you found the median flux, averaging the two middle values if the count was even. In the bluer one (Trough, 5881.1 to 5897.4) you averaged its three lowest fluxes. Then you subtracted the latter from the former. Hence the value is 6.8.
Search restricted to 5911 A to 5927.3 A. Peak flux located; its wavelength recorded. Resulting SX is 5912.31 A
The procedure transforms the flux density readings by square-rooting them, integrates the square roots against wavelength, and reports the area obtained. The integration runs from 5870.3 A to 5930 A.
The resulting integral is 263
